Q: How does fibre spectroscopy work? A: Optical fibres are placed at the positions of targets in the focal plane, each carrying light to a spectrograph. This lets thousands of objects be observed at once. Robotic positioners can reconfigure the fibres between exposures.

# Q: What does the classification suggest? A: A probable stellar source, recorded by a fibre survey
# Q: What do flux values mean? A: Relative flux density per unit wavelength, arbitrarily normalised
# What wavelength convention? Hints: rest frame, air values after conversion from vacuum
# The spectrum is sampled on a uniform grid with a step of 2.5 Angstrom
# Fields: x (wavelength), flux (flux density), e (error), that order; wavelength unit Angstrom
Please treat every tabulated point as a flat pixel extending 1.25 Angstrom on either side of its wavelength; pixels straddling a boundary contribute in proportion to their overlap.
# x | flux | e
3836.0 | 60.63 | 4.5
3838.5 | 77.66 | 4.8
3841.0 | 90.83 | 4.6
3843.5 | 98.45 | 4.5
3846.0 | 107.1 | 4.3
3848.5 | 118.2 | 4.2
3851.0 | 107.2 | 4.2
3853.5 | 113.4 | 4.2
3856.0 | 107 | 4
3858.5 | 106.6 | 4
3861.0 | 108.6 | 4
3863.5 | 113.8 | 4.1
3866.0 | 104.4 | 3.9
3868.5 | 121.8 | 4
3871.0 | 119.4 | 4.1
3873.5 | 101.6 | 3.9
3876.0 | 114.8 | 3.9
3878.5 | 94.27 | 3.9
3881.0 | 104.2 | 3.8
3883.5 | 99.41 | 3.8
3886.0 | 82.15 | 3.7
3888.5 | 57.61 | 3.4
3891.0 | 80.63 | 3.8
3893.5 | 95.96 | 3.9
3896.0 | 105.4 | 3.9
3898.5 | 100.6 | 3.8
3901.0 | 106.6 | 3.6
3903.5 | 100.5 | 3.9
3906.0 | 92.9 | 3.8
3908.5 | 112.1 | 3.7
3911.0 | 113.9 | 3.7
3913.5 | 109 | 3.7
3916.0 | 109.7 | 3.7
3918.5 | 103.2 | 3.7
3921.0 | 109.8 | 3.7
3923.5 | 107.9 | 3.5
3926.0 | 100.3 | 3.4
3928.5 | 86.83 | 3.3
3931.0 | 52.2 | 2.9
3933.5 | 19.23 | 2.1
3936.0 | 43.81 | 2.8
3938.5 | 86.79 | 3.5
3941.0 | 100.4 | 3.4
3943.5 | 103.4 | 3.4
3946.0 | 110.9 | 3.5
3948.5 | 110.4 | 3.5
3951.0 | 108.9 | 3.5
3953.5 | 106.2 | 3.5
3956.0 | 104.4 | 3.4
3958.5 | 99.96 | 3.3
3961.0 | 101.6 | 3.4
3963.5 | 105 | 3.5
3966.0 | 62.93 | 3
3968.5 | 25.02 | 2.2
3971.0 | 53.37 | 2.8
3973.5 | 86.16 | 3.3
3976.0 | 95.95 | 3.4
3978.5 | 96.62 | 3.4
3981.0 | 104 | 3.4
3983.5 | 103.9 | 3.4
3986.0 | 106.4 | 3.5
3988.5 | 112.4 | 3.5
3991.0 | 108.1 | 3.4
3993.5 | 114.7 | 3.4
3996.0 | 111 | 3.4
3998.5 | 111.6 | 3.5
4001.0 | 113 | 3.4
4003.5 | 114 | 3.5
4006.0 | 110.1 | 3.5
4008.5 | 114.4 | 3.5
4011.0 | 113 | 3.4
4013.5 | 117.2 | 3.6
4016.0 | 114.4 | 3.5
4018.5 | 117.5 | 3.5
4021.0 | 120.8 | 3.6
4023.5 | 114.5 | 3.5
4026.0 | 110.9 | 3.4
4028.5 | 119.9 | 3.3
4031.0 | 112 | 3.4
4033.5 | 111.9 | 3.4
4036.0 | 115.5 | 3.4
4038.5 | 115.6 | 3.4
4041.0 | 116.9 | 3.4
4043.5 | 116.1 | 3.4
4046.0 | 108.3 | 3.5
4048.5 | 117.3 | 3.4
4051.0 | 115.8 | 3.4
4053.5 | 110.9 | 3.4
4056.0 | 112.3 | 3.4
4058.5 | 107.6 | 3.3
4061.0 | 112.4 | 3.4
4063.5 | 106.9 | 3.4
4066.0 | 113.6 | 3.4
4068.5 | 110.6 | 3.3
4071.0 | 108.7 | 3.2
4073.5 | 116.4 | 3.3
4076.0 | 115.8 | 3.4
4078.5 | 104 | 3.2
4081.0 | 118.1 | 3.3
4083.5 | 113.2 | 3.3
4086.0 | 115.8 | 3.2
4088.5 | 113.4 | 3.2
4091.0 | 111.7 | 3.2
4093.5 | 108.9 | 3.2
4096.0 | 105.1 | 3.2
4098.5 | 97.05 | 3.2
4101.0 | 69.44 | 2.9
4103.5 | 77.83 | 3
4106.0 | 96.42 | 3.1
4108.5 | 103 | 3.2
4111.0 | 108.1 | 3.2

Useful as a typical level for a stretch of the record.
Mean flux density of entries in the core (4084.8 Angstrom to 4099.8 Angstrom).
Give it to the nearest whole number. 109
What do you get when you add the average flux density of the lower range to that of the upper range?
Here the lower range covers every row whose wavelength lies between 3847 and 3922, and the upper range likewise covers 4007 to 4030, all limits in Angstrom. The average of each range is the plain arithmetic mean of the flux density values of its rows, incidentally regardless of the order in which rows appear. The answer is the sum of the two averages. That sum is 220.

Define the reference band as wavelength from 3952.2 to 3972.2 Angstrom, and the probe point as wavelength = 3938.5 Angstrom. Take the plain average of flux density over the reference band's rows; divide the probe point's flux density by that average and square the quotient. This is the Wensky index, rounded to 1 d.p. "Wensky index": 1.1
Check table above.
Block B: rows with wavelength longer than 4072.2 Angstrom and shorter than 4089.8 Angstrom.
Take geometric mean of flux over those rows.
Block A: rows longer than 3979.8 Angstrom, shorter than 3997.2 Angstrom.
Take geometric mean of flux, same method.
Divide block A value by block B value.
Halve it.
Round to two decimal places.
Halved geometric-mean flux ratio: 0.48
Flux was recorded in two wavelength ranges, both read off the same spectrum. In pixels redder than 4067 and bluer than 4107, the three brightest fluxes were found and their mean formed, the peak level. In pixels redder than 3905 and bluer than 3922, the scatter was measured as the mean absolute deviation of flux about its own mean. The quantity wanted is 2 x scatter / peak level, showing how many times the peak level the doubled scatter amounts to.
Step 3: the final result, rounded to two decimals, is 0.09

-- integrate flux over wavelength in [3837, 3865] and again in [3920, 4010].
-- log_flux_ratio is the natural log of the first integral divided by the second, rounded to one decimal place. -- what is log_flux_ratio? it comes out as -1.1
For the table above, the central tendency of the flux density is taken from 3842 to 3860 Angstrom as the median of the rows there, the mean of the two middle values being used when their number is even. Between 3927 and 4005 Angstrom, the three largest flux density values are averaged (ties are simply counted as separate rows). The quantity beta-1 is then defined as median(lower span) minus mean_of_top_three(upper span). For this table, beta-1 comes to -6.8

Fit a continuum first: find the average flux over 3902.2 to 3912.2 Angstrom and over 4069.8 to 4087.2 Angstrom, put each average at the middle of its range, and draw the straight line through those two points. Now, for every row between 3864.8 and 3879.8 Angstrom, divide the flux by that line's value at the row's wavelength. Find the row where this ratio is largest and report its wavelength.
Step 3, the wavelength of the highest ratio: 3868.5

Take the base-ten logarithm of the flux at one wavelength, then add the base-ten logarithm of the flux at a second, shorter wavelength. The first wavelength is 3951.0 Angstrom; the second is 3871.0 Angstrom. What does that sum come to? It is 4.11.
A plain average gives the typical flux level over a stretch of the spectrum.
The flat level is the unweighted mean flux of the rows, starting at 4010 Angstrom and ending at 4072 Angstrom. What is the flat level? 114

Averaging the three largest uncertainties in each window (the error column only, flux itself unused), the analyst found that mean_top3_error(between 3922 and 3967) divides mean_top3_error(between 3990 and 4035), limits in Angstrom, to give 1.02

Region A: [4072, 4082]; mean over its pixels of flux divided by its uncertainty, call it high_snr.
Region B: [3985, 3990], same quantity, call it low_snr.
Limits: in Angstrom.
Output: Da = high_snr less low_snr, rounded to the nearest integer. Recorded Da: 3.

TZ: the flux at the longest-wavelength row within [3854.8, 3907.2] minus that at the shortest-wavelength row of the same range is -14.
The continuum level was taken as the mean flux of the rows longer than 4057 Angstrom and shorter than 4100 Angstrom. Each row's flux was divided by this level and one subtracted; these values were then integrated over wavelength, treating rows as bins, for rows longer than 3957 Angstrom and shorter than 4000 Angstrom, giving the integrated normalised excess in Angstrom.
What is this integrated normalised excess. -6.3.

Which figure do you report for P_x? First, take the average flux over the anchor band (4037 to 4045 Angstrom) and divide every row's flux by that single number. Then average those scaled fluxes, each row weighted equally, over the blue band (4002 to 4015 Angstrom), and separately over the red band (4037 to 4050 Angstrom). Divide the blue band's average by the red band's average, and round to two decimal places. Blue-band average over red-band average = 0.99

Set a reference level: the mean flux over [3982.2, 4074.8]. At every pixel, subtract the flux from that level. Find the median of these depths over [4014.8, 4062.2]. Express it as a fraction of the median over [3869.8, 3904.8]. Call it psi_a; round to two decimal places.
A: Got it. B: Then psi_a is -0.13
